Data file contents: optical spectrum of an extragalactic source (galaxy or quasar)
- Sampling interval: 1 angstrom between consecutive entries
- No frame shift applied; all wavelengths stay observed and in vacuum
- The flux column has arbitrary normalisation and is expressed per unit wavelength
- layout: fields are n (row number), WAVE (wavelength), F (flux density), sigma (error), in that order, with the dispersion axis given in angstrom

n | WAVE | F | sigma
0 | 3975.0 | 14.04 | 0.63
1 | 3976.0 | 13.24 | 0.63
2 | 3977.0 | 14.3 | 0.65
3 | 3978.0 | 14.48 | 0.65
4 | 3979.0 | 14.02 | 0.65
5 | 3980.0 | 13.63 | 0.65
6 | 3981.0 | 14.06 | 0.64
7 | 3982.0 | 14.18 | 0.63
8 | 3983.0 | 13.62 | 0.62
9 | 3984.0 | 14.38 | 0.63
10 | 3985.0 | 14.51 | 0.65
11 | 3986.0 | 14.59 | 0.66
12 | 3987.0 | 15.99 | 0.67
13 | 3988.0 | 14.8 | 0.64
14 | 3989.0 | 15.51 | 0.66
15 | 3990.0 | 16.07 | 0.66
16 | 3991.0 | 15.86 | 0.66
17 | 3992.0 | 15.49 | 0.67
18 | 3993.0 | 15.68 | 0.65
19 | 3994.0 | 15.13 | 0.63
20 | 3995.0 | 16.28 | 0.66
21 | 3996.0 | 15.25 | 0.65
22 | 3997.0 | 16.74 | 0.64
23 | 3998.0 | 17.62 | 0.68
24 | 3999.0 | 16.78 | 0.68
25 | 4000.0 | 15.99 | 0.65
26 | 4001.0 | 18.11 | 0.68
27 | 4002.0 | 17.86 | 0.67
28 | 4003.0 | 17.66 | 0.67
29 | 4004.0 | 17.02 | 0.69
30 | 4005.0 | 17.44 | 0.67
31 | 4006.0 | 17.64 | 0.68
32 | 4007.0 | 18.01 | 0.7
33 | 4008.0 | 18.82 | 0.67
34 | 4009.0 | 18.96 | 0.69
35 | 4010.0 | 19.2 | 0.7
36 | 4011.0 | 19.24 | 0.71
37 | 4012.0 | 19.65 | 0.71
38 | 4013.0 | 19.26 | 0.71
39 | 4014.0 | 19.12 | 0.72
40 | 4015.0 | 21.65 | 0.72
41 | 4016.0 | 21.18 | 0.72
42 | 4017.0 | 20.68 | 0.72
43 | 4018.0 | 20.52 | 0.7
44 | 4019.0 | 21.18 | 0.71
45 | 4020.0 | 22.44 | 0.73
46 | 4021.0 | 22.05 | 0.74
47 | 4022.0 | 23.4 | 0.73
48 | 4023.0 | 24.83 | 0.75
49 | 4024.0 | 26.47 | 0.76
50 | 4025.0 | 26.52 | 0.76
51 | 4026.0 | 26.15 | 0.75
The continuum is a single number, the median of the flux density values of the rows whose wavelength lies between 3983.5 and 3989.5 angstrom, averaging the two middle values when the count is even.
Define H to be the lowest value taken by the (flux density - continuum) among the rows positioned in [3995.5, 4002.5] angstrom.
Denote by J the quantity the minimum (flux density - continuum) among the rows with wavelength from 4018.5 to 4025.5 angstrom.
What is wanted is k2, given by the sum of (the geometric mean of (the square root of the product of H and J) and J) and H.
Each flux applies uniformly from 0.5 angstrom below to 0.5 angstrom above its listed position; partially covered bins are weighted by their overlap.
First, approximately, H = 0.6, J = 6.5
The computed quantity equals 4.1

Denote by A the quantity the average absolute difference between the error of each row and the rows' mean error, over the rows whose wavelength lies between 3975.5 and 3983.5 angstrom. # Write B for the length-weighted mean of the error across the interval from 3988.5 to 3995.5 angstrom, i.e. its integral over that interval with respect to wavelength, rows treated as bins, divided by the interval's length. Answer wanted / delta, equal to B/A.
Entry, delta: 66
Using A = 0.010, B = 0.656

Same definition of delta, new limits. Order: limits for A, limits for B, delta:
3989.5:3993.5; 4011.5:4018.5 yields 143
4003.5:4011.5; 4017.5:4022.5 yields 62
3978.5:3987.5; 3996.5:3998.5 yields 51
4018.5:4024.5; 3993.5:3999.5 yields 49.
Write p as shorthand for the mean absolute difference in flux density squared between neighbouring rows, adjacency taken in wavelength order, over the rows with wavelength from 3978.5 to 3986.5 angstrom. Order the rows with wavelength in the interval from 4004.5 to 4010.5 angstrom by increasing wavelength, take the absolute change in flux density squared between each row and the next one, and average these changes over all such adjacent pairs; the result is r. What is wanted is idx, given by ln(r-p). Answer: 1.1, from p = 10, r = 13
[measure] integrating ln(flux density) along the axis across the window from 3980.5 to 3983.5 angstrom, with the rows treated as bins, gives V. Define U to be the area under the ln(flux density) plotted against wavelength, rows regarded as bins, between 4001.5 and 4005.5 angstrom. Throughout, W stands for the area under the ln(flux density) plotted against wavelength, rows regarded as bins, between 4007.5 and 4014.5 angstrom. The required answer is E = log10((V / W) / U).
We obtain -1.48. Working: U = 11.4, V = 7.9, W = 21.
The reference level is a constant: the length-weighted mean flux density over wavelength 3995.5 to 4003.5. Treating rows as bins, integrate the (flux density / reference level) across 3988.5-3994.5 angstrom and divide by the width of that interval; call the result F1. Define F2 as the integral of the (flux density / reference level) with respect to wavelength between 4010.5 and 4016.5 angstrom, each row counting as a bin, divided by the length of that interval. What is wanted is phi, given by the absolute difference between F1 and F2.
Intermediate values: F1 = 0.92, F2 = 1.18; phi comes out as 0.26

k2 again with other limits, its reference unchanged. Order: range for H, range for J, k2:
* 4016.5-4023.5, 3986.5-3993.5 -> 6.1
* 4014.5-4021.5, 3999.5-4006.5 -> 7.7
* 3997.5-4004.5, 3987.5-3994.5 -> 1.5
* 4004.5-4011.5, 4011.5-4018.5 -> 6.7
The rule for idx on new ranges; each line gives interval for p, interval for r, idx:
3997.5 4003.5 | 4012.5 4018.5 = 1.0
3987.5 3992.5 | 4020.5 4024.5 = 4.0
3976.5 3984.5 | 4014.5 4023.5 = 3.1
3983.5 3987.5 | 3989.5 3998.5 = 2.0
